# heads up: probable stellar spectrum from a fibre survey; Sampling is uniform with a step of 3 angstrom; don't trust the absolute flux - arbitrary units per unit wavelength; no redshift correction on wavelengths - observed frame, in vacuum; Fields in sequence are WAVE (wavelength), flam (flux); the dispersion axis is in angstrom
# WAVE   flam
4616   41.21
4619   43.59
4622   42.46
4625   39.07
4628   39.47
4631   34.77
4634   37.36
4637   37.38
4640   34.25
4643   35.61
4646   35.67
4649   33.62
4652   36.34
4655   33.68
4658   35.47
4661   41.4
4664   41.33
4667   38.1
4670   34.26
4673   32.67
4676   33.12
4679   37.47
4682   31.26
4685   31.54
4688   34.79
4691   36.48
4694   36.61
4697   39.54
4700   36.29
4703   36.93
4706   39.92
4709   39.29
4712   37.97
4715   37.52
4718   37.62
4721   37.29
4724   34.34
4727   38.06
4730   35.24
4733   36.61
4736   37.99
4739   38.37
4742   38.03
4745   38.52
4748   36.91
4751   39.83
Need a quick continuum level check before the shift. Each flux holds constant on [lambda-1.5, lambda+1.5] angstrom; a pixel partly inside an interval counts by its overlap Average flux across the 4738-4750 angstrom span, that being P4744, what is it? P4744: 38.0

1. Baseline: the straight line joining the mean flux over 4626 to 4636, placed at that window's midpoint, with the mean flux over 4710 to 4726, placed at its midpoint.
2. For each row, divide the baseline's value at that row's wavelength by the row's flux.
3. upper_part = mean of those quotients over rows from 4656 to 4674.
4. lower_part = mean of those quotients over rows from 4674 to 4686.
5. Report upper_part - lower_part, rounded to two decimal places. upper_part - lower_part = -0.11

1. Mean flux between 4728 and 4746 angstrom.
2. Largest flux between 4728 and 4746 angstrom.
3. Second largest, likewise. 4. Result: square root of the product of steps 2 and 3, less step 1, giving 1.0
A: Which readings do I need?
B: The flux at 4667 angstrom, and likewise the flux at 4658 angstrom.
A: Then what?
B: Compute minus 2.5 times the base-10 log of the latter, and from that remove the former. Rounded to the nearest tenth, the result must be -42.0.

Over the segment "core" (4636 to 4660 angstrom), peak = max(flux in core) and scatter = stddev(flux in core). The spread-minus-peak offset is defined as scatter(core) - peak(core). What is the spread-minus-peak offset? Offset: -36.1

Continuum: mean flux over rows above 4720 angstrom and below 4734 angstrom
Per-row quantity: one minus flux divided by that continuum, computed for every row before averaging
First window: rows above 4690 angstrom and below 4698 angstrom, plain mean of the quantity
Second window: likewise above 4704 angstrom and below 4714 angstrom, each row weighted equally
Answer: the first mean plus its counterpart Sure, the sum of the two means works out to -0.11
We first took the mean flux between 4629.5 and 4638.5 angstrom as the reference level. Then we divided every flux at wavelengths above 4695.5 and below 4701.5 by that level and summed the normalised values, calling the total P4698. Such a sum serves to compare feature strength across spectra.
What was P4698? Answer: 2.1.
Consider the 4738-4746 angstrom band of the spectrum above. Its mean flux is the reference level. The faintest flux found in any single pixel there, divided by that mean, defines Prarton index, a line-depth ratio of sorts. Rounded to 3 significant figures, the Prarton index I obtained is 0.993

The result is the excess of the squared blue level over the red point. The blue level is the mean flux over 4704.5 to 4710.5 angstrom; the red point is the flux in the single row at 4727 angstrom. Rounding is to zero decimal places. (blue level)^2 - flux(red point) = 1530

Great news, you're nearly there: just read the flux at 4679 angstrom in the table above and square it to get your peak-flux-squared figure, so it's 1404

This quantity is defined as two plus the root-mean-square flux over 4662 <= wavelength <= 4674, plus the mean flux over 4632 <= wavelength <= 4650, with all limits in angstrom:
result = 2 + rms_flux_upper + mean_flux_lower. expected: 74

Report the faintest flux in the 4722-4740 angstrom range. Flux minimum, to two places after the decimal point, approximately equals 34.34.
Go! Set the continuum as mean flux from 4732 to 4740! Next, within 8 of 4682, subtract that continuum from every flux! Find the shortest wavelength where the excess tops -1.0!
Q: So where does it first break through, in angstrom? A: 4679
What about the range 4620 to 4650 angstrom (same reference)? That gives 4622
